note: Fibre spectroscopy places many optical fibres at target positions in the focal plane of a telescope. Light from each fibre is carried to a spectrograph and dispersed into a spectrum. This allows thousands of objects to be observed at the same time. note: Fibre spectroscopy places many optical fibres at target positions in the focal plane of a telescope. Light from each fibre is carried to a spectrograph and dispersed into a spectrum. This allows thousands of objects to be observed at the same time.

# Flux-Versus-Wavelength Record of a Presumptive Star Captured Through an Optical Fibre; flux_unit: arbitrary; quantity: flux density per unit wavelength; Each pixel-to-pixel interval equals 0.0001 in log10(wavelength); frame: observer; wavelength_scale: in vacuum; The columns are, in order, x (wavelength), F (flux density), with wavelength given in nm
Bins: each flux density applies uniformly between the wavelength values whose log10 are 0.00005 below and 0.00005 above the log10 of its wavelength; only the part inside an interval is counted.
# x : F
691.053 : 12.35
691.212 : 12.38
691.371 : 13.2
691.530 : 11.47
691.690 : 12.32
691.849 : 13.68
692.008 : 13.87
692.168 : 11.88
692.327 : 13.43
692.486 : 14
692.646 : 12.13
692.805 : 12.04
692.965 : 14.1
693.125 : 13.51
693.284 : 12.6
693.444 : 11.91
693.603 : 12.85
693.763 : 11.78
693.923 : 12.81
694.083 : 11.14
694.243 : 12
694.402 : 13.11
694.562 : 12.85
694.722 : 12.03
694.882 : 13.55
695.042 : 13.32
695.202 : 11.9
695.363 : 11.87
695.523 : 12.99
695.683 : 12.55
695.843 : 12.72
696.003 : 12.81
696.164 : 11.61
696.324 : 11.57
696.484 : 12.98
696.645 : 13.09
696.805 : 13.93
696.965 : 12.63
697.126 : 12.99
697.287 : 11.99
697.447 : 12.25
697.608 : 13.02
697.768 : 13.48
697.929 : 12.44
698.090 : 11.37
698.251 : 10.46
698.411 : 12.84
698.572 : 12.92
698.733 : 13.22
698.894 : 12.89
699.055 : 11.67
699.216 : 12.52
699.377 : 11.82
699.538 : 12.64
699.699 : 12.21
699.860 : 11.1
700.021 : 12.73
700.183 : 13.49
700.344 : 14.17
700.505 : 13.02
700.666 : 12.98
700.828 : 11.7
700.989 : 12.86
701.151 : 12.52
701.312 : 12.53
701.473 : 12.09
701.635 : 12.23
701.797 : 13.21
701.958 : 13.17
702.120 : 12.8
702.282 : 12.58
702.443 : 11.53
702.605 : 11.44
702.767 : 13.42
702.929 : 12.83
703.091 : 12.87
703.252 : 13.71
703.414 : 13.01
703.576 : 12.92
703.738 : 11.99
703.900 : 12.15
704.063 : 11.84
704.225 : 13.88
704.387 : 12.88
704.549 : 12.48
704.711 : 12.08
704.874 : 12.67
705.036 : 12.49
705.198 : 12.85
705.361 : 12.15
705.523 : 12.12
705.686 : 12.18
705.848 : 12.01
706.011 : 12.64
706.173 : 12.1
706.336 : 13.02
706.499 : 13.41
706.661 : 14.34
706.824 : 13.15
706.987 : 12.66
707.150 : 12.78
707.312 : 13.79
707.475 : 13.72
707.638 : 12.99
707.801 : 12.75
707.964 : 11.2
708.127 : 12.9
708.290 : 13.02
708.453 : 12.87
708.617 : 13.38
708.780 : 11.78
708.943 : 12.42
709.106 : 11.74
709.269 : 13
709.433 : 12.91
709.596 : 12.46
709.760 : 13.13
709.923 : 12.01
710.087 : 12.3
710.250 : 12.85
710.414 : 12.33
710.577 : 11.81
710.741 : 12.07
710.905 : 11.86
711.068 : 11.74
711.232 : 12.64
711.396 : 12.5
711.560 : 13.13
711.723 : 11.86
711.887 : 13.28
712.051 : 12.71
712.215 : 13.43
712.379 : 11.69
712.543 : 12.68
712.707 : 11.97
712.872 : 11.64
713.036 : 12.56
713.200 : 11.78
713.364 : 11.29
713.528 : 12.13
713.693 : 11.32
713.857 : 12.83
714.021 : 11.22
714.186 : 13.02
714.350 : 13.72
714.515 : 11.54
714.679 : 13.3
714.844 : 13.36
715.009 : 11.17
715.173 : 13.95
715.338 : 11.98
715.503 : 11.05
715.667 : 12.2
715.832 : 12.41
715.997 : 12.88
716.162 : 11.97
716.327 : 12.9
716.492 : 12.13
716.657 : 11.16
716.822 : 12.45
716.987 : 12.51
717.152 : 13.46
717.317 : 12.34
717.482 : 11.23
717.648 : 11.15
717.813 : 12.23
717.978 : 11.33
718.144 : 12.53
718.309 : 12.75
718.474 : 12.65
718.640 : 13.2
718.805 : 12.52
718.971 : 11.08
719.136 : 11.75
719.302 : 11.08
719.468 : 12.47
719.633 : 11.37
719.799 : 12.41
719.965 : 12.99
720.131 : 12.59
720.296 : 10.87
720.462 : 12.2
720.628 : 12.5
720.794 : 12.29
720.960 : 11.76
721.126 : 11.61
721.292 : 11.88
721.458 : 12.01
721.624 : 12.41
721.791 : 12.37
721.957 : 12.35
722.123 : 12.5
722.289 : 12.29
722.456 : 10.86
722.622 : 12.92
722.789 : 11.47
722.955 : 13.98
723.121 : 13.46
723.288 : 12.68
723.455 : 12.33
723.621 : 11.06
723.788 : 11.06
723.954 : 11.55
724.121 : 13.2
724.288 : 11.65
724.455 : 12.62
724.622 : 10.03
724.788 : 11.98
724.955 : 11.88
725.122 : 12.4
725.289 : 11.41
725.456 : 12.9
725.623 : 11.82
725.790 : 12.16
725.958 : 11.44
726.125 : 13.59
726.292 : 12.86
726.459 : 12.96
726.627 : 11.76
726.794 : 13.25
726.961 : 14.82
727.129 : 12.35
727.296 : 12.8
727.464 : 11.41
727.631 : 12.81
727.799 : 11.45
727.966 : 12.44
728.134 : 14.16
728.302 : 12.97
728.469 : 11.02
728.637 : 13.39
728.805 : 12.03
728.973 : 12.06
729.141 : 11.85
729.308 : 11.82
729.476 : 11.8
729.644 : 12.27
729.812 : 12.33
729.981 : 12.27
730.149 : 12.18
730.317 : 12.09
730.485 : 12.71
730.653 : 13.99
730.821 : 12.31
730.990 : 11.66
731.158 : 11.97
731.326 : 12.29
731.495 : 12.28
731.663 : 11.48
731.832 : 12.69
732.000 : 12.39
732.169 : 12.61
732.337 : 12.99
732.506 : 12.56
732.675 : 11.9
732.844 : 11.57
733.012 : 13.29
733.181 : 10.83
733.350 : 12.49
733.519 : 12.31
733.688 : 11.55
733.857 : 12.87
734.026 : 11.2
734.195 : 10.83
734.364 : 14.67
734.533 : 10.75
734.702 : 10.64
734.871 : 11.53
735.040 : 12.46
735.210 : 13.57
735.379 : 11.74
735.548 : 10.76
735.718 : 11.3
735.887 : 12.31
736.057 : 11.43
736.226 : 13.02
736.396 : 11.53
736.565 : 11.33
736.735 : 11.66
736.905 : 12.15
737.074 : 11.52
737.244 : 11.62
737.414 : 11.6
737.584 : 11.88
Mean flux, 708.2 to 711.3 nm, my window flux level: 12.4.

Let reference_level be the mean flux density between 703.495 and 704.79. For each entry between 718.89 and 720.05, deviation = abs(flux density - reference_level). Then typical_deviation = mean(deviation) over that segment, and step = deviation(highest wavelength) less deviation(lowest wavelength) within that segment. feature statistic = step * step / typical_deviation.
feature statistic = 1.2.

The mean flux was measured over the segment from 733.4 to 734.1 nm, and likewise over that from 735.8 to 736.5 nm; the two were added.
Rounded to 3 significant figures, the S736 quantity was 24.1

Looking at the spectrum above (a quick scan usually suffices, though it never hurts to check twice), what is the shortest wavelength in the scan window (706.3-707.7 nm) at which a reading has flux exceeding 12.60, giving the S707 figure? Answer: 706.336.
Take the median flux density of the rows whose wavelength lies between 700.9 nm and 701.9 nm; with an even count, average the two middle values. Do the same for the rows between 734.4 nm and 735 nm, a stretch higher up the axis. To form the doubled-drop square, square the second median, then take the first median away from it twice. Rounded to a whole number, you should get 91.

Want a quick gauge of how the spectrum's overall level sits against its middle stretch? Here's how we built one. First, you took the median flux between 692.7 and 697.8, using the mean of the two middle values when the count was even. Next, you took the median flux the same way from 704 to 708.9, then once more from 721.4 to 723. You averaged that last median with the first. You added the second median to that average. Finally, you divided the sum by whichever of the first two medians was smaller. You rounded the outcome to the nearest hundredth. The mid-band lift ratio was 1.98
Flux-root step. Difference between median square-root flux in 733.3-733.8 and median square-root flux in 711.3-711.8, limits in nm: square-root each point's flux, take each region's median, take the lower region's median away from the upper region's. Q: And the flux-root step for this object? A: -0.03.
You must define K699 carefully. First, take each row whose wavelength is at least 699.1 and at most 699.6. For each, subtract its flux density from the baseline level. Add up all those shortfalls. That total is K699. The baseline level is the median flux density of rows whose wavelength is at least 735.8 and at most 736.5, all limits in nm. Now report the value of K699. -1.2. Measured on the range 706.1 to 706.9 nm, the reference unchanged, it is -6.4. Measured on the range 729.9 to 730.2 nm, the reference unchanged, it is -0.6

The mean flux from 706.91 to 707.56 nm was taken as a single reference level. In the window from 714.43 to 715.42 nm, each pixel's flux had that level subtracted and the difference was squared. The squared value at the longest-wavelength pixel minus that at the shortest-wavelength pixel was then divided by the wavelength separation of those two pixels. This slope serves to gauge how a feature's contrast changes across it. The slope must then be -1.6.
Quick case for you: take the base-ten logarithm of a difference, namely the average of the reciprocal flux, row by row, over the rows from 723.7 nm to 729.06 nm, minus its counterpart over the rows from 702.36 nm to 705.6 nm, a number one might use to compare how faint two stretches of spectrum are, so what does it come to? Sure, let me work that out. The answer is -2.7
